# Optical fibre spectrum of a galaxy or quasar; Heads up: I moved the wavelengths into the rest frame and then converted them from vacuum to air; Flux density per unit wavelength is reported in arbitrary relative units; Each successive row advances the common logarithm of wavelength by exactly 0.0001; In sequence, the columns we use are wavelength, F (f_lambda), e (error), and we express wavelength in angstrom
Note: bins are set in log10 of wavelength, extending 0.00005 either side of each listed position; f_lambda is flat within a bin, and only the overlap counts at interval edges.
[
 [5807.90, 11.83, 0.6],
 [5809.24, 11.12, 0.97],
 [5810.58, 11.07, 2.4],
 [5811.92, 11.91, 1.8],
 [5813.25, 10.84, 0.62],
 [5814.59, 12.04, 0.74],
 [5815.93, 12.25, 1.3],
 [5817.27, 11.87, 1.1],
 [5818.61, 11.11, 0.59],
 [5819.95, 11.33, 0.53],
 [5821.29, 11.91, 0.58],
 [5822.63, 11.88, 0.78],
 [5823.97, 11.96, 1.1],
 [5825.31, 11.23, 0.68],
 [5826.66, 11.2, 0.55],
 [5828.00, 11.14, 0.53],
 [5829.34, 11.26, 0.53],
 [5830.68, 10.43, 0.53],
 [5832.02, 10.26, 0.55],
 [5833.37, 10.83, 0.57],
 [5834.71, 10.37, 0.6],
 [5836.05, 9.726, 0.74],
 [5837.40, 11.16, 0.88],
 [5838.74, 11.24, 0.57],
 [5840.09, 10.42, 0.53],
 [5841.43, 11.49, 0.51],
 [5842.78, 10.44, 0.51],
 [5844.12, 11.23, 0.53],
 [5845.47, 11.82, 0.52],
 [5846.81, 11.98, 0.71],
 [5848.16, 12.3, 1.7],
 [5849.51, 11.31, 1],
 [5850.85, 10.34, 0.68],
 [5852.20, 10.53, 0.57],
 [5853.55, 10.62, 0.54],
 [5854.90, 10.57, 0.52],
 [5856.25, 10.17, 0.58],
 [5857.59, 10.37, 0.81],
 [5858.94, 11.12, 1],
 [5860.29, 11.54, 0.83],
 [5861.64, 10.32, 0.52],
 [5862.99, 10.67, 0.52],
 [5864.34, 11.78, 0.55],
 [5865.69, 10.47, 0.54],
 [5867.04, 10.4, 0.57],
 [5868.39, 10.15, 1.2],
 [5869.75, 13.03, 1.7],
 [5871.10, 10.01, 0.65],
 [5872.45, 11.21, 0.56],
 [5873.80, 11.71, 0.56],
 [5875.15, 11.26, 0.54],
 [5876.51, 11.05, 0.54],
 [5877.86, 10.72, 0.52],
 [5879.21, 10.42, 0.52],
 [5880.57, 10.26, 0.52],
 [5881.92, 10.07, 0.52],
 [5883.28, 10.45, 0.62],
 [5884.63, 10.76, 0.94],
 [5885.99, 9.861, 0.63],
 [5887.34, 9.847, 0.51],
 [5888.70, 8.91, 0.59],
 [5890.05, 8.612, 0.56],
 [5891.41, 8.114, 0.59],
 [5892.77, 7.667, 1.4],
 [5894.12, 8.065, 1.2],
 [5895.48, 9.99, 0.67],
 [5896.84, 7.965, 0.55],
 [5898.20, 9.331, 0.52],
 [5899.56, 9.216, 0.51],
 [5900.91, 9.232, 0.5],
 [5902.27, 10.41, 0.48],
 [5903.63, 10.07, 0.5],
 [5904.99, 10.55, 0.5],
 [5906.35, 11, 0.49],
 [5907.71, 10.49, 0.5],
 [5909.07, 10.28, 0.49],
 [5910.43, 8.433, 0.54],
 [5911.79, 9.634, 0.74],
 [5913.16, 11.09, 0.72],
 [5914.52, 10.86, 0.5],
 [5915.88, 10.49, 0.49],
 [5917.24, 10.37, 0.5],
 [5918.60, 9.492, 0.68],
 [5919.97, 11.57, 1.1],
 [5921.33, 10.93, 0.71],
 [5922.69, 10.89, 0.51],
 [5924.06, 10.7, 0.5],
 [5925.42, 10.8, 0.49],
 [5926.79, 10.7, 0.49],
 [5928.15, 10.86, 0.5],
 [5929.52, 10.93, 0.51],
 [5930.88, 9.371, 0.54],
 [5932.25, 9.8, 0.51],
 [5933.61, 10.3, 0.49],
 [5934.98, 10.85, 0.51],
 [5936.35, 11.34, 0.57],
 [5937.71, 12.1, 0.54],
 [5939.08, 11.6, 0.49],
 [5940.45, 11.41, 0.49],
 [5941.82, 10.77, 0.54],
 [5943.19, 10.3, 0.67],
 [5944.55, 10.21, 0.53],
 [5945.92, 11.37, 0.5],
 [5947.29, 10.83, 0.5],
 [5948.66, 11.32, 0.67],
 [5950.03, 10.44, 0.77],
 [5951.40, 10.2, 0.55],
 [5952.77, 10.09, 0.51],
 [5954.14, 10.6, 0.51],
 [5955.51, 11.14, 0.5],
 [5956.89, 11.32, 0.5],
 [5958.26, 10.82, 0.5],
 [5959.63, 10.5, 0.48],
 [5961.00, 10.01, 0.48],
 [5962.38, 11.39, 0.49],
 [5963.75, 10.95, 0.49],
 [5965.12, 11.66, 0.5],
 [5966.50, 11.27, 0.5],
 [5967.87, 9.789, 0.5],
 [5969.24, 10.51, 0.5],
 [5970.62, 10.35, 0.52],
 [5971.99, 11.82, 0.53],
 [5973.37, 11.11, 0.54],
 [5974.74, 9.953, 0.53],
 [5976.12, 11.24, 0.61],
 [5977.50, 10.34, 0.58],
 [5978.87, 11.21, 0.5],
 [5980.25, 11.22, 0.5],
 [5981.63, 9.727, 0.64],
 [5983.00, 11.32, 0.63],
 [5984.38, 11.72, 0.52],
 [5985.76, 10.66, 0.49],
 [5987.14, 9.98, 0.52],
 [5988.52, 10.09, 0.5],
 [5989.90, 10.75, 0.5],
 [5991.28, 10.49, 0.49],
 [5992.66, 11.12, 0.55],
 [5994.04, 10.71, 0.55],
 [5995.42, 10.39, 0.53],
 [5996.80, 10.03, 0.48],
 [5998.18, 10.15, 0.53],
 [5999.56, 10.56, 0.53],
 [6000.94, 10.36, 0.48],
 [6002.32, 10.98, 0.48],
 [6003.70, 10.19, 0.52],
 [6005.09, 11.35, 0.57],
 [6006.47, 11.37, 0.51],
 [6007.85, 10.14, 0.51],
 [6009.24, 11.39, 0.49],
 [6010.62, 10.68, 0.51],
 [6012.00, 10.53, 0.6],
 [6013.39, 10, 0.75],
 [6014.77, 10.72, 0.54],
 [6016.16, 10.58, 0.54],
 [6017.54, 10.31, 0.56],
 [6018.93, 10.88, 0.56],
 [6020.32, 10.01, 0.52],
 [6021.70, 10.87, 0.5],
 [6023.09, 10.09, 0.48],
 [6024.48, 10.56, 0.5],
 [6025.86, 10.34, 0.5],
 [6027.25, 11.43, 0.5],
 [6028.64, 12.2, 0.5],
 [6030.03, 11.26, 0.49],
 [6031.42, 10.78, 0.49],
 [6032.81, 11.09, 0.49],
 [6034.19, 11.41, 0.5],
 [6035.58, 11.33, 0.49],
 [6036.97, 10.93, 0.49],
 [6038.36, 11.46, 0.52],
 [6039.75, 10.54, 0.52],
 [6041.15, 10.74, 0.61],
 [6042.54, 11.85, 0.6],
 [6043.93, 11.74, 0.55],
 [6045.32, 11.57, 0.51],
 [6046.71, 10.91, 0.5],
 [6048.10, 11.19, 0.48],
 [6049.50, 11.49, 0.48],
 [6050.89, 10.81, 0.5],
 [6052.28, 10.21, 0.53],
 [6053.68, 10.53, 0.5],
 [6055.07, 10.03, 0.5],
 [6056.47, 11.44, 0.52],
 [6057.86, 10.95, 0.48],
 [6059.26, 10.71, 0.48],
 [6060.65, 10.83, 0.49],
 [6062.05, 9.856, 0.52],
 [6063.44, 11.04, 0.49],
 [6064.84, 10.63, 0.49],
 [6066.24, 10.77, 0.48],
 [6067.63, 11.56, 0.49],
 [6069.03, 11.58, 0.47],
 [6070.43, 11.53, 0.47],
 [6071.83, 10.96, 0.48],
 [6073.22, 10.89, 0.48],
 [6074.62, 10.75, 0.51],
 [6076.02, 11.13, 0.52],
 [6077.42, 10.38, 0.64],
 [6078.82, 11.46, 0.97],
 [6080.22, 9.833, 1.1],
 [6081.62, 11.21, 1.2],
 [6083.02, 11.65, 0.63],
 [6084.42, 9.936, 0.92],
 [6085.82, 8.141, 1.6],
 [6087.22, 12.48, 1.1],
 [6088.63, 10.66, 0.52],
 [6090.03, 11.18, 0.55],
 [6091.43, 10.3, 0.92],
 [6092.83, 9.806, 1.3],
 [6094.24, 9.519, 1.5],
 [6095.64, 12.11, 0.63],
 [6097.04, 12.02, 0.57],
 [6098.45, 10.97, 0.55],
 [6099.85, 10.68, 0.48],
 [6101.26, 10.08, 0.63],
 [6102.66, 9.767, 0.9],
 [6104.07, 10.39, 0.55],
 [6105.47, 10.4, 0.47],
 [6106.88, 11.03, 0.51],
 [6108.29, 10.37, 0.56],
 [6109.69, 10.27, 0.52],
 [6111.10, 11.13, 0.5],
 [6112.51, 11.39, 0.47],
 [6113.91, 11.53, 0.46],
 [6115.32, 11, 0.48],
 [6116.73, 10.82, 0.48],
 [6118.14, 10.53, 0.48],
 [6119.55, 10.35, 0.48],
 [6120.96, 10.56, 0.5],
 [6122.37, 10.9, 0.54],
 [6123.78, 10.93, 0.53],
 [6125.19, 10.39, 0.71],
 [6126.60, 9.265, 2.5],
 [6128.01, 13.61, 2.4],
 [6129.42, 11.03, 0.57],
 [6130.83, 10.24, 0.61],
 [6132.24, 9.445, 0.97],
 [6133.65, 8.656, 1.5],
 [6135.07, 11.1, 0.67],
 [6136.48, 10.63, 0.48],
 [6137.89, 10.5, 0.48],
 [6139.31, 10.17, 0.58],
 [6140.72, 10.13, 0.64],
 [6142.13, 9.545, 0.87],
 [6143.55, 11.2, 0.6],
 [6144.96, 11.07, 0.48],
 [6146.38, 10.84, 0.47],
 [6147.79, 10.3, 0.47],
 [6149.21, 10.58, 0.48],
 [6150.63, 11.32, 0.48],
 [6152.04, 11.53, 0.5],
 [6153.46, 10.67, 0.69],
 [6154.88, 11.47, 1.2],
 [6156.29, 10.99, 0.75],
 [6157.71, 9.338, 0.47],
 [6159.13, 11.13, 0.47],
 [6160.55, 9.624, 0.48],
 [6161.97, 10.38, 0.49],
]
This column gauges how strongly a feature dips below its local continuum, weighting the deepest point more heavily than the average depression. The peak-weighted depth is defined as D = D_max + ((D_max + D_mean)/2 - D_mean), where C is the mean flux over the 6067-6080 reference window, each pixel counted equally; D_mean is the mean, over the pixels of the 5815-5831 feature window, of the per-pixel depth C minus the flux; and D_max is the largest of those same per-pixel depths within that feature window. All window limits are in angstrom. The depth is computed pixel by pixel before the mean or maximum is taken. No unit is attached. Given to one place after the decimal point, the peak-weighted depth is 1.2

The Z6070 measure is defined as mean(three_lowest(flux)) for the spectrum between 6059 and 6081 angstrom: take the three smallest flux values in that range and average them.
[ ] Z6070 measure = 10.0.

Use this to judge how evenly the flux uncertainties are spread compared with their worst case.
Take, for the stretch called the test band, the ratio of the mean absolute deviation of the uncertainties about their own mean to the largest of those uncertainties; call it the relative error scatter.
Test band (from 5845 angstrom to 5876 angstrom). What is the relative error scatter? 0.151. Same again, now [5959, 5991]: 0.053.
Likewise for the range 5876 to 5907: 0.106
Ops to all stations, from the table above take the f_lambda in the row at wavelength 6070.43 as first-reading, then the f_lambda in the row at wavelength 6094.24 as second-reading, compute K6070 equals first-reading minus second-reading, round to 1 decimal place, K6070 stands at 2.0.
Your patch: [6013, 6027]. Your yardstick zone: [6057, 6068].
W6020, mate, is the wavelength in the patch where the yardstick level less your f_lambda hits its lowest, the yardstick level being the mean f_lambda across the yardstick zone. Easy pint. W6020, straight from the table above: 6018.93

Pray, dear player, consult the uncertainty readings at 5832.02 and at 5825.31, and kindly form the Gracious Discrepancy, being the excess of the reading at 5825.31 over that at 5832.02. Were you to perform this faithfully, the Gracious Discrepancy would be 0.13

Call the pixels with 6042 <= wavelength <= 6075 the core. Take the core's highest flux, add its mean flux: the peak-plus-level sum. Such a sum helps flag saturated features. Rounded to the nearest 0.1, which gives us 22.8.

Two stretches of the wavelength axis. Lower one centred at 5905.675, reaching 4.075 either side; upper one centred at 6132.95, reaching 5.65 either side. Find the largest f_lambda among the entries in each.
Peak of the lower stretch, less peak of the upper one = -2.6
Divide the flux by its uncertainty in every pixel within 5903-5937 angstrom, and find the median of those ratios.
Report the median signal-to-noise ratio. 21.0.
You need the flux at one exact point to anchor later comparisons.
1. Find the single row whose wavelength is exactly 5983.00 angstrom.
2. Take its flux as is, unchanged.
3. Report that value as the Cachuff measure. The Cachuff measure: 11.32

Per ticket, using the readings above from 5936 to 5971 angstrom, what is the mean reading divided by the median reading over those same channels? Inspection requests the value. 1.003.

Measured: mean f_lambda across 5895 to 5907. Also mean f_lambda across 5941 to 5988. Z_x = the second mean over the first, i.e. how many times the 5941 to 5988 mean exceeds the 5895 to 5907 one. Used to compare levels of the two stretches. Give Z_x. 1.10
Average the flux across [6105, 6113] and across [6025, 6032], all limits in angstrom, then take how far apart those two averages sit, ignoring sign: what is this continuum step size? 0.44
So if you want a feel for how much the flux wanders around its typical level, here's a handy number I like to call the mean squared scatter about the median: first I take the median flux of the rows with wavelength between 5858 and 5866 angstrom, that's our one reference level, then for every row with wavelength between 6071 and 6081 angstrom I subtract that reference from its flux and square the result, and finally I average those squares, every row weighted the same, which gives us 0.26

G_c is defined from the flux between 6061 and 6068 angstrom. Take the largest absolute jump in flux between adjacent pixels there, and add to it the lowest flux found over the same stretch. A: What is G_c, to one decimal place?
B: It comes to 11.0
